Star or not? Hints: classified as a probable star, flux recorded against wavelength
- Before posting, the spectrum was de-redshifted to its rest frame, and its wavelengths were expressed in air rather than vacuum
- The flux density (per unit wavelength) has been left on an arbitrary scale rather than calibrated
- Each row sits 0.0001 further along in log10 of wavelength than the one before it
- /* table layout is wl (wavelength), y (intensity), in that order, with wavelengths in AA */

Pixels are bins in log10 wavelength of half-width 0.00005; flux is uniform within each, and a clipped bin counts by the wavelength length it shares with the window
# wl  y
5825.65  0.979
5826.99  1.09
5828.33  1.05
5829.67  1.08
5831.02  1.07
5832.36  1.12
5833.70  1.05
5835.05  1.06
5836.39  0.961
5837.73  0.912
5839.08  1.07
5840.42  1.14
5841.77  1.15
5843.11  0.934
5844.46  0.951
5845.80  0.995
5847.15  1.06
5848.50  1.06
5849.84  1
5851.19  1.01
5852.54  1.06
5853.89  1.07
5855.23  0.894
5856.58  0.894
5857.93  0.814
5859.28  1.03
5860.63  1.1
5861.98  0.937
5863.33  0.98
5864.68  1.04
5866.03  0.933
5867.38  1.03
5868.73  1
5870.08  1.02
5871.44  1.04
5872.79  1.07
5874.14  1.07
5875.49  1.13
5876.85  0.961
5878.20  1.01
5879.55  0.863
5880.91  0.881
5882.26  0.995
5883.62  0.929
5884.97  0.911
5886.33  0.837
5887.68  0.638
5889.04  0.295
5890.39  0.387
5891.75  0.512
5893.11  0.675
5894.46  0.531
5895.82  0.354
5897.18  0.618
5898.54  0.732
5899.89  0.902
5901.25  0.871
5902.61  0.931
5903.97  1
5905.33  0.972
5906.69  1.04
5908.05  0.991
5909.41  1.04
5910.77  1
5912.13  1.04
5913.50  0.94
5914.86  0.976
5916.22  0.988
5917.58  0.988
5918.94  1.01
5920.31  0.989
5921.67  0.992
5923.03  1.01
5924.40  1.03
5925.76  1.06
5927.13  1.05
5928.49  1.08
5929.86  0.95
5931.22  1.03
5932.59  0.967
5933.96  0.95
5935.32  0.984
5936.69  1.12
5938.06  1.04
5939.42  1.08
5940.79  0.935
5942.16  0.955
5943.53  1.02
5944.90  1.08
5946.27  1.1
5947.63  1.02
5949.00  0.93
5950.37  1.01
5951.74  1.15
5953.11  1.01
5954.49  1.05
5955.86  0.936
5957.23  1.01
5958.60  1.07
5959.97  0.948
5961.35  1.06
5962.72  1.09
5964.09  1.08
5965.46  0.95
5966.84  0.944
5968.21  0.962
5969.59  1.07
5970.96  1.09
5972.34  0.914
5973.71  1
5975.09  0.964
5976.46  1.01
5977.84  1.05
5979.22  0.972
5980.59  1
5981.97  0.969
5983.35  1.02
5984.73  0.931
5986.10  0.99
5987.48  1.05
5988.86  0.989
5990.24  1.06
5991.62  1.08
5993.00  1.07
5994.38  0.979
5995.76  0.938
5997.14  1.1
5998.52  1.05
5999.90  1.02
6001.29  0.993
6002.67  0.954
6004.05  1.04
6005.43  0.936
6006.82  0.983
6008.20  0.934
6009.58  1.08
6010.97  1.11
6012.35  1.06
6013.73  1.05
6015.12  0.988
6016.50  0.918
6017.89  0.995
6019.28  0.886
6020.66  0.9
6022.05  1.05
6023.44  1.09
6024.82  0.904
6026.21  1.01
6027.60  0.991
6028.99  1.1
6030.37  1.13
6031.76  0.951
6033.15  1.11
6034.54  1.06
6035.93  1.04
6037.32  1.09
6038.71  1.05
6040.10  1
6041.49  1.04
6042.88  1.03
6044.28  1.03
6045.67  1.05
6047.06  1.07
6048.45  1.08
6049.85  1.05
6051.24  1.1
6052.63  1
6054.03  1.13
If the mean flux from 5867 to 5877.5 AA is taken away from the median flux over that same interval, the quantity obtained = -0.005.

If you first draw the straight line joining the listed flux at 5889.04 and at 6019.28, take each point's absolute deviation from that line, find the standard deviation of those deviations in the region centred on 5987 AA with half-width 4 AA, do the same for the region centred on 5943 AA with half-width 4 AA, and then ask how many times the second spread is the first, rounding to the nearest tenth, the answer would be 1.5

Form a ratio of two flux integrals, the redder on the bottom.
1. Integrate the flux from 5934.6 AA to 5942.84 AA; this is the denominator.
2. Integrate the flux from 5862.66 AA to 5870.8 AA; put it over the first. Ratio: 0.97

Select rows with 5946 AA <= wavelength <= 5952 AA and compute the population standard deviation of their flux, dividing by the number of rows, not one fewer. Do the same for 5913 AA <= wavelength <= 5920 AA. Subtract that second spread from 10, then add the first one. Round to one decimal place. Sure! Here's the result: 10.1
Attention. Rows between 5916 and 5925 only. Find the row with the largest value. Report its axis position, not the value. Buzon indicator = 5924.40 AA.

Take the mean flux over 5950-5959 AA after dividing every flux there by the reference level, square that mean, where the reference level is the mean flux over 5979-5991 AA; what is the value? 1.07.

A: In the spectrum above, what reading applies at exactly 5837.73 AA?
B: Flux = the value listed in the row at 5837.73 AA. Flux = 0.912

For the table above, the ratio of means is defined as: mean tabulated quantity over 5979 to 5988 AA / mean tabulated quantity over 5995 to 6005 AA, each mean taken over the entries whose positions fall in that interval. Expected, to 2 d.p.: 0.98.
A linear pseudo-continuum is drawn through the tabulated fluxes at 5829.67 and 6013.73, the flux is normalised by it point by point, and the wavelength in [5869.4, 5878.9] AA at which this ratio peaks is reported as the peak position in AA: 5875.49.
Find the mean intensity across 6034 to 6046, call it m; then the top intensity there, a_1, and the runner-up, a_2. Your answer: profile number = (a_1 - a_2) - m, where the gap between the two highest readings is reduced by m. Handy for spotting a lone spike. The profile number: -1.01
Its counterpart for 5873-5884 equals -0.92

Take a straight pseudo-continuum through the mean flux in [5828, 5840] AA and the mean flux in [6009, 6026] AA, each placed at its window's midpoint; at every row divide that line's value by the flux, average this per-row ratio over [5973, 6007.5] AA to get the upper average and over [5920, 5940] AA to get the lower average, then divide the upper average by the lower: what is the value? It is 1.00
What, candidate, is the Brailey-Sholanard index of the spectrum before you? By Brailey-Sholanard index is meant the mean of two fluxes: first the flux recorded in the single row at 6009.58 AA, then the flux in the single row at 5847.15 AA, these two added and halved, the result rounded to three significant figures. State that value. 1.07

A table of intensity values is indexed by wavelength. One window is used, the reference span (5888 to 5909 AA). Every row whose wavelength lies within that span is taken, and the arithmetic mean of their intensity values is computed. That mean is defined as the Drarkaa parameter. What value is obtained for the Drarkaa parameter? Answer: 0.72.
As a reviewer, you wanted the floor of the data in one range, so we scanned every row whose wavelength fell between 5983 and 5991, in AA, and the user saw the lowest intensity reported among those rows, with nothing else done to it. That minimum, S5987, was 0.931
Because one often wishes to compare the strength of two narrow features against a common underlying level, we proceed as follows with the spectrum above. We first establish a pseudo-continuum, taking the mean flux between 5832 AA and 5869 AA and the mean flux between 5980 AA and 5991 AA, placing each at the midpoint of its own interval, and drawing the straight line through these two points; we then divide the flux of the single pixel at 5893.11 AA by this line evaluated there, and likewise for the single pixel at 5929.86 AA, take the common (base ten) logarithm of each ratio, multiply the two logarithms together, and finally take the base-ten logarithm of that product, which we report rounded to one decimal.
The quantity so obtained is -2.4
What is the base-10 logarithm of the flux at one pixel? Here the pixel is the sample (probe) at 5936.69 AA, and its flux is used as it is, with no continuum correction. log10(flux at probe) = 0.049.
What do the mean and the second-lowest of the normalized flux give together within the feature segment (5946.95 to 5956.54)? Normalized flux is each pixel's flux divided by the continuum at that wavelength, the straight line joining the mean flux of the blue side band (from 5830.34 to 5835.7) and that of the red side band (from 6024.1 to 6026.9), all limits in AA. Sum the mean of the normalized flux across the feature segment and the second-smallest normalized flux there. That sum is 1.95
